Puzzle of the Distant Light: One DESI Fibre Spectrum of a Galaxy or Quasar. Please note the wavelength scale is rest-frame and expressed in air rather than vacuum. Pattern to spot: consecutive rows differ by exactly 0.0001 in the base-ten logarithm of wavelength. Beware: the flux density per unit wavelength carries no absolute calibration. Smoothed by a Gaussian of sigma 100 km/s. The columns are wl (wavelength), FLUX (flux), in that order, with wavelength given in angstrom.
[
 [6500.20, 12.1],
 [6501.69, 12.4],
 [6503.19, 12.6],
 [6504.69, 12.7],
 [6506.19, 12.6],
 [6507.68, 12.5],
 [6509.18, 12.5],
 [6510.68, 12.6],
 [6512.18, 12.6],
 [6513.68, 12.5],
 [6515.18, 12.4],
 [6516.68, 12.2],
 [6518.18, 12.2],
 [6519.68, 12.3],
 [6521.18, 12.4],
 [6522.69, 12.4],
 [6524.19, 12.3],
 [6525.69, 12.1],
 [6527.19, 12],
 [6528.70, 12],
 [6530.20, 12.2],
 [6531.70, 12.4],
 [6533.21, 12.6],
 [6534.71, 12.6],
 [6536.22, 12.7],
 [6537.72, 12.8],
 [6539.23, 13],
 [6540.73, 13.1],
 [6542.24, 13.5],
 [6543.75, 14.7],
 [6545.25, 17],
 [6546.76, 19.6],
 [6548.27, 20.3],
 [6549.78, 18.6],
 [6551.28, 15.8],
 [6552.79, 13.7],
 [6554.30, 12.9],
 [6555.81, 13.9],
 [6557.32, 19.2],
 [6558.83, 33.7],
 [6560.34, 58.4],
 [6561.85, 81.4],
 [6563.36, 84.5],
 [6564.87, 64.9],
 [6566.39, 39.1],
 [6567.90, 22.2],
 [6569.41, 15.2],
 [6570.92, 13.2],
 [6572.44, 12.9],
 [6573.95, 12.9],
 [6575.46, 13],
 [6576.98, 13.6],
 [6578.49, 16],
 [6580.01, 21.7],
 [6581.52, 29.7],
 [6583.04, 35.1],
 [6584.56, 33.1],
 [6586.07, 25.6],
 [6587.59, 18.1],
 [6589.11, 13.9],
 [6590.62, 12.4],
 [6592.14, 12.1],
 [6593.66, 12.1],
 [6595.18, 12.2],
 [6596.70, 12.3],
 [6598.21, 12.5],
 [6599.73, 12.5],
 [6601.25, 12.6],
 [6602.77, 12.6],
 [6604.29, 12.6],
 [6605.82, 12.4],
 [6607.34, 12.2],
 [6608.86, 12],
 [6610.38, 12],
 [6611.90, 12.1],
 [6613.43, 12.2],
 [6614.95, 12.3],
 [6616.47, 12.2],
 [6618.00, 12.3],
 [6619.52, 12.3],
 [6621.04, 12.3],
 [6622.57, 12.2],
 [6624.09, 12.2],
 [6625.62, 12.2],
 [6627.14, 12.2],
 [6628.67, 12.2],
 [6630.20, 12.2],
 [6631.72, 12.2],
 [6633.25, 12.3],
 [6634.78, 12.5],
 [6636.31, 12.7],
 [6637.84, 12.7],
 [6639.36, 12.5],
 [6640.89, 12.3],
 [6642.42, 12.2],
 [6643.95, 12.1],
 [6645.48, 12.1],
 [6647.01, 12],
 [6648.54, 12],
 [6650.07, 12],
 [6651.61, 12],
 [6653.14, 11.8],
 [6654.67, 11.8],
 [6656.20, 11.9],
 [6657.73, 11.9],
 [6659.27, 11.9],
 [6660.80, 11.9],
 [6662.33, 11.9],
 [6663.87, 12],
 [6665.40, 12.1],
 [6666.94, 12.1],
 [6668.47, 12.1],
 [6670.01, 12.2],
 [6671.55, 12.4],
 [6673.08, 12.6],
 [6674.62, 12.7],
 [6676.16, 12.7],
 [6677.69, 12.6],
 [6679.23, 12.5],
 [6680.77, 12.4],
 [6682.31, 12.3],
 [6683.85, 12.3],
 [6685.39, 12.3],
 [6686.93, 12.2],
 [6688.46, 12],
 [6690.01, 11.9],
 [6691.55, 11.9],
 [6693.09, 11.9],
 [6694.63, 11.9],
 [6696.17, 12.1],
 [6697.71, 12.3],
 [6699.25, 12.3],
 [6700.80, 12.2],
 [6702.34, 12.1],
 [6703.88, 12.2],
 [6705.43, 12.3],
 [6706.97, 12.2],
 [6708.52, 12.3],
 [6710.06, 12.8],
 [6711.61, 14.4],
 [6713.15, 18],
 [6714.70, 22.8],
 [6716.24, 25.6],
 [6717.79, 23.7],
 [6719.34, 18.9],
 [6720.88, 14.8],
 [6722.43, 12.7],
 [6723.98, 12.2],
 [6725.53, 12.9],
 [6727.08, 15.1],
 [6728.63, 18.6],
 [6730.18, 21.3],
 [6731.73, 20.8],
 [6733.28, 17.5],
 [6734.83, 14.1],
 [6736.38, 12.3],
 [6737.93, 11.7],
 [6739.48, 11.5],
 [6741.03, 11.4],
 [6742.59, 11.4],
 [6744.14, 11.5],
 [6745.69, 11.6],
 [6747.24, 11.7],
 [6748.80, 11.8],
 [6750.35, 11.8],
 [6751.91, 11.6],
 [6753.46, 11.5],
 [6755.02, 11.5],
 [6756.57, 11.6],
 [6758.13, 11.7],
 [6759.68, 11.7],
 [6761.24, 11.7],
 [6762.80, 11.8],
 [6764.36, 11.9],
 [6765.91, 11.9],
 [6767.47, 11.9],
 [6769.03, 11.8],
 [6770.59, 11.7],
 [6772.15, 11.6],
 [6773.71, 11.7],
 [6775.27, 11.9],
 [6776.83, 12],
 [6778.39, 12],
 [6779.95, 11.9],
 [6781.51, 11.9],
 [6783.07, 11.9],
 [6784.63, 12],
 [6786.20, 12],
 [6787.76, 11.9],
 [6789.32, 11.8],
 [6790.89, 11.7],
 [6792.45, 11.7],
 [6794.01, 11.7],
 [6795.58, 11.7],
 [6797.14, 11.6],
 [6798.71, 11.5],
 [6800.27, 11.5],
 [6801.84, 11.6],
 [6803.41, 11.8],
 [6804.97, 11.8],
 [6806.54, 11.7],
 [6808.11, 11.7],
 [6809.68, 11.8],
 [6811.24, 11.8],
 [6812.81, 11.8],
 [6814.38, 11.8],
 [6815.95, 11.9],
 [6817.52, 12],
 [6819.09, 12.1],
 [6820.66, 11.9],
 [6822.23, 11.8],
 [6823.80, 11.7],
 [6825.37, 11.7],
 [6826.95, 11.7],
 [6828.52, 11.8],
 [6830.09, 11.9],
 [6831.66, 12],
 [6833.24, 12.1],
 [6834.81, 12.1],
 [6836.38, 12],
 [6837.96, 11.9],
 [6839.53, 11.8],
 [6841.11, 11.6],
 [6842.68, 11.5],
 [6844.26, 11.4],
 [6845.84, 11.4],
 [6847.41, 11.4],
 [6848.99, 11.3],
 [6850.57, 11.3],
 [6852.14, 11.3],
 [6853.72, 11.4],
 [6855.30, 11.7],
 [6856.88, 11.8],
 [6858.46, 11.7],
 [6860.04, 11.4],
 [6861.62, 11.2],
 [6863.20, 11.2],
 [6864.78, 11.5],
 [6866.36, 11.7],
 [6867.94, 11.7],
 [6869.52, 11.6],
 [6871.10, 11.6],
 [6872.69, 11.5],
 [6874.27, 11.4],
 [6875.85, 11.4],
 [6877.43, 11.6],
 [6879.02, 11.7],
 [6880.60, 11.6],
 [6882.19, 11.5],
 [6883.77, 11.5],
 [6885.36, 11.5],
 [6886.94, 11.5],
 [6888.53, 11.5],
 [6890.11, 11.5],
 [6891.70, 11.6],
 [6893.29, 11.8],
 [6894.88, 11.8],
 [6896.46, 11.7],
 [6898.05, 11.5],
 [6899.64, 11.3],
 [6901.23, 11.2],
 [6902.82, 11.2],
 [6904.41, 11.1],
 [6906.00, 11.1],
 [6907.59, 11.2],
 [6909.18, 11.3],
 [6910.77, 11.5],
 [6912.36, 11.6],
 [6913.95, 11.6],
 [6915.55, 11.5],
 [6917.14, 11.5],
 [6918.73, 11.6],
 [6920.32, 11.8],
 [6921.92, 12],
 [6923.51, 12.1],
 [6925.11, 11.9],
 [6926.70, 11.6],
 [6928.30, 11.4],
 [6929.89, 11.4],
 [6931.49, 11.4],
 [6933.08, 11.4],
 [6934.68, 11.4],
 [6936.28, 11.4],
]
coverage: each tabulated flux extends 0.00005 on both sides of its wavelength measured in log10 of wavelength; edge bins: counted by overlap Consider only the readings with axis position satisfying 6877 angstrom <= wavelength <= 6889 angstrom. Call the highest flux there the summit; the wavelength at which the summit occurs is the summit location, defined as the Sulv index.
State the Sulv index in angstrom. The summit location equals 6879.02 angstrom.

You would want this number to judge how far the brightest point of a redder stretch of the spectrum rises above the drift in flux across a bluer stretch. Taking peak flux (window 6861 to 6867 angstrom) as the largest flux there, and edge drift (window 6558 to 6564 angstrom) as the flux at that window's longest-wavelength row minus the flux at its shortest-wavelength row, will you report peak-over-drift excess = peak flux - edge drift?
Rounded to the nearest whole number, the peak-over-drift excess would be -39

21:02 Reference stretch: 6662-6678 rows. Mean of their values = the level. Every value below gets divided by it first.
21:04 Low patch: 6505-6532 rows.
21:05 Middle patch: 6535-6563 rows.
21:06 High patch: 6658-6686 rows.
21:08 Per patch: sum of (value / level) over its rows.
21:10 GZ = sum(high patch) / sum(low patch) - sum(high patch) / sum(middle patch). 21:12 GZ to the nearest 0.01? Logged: 0.45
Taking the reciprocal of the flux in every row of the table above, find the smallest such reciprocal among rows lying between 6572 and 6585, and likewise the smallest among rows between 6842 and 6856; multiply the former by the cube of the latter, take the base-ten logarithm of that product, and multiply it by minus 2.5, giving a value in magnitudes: 11.9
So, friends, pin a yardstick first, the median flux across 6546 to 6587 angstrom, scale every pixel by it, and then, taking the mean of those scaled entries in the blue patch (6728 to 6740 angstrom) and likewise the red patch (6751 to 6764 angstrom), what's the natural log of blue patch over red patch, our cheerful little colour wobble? 0.32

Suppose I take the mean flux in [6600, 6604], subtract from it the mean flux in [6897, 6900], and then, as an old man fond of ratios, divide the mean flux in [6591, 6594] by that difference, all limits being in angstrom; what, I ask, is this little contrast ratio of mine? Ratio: 10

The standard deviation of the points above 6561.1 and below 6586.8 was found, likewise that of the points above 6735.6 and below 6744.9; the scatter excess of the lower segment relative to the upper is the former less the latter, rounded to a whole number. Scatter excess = 23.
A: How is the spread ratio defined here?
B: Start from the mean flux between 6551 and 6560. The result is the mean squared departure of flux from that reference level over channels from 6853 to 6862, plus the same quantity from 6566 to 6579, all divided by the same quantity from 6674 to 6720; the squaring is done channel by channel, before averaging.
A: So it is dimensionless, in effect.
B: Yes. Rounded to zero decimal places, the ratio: 3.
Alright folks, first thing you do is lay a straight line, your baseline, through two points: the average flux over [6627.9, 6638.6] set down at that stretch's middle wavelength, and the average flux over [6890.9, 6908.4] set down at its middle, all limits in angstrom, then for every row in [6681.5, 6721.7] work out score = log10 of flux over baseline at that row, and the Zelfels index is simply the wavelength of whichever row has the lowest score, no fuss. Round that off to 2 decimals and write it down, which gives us 6690.01 angstrom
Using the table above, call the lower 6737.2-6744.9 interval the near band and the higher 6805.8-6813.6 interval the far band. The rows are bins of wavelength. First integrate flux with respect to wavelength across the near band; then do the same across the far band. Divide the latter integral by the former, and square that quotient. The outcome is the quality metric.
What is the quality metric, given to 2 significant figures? 1.1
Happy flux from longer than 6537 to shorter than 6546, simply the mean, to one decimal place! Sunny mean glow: 14.0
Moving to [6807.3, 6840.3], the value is 11.9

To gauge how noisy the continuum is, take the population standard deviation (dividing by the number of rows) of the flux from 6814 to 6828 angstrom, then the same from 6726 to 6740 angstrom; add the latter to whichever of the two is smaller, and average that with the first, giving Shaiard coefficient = 1.94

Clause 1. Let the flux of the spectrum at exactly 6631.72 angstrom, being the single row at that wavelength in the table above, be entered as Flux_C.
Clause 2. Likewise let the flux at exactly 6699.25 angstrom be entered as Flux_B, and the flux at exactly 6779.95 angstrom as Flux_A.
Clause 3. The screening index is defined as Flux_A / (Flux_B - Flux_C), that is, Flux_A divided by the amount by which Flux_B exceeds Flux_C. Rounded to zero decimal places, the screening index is 119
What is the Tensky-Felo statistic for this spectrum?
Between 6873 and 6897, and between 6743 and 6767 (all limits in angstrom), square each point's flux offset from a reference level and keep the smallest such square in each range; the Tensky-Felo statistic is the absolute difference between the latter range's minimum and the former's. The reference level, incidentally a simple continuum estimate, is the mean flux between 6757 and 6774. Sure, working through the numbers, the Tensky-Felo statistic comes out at 0.000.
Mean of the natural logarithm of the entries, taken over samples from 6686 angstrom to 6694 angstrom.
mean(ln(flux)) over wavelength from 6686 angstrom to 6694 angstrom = 2.48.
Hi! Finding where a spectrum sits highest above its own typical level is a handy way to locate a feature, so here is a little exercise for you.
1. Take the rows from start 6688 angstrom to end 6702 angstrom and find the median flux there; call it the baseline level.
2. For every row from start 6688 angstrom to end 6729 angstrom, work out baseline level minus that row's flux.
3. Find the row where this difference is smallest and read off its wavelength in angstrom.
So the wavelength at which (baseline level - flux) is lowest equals 6716.24 angstrom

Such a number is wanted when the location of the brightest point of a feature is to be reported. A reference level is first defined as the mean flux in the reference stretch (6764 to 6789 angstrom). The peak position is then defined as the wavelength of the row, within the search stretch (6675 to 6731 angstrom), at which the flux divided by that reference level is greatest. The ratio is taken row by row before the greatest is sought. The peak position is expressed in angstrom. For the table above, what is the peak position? 6716.24 angstrom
